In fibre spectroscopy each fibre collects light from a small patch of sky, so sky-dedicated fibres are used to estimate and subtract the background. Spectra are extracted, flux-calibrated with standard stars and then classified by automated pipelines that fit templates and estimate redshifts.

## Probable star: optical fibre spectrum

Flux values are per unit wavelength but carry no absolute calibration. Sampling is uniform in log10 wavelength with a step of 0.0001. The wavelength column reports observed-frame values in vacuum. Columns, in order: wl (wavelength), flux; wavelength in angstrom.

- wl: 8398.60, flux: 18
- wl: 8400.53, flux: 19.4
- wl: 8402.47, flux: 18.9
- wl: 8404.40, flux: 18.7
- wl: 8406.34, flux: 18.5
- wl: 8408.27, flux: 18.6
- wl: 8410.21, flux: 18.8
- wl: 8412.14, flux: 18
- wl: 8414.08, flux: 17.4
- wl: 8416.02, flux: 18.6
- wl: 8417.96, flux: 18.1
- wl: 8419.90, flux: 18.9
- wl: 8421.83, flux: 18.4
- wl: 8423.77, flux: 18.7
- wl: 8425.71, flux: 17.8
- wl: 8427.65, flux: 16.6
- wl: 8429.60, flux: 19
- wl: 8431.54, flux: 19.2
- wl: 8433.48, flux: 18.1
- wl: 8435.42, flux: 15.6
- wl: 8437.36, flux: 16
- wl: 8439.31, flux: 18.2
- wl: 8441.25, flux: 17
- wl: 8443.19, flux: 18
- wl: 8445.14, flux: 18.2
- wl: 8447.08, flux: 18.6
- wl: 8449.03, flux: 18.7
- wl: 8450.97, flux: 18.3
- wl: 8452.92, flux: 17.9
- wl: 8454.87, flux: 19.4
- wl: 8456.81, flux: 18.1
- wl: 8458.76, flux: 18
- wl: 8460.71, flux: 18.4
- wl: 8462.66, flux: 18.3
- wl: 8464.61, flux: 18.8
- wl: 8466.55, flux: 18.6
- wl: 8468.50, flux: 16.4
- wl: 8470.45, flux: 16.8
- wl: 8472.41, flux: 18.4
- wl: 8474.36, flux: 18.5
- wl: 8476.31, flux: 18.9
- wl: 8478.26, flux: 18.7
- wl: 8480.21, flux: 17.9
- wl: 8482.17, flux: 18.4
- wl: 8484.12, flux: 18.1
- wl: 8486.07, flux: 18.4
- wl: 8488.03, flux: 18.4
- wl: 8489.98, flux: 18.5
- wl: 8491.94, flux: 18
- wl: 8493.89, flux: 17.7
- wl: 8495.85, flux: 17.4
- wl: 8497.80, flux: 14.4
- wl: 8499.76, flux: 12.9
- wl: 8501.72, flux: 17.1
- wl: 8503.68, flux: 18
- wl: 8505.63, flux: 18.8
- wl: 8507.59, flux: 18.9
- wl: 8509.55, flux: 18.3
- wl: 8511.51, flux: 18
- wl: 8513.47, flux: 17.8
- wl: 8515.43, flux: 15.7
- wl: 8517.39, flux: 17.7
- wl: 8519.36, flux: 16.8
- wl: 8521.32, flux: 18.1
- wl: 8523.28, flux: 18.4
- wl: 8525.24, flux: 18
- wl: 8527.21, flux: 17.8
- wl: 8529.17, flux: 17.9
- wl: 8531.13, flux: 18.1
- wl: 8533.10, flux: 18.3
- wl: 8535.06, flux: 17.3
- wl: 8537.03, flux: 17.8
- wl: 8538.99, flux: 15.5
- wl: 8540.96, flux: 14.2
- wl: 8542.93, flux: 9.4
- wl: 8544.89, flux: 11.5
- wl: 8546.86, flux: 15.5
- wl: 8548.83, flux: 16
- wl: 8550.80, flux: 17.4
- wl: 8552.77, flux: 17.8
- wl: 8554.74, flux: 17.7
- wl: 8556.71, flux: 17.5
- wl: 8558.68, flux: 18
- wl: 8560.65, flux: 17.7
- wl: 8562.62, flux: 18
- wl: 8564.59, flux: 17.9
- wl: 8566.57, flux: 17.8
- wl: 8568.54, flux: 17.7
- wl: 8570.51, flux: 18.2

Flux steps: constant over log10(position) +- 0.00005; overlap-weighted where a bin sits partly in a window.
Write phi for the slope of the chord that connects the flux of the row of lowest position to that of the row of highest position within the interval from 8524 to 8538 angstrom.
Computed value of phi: -0.017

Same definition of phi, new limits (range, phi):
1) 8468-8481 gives 0.128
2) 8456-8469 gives -0.145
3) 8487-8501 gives -0.469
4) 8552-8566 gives 0.008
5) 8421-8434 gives -0.026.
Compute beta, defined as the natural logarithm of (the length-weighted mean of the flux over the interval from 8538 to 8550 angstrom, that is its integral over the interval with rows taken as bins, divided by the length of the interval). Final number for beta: 2.62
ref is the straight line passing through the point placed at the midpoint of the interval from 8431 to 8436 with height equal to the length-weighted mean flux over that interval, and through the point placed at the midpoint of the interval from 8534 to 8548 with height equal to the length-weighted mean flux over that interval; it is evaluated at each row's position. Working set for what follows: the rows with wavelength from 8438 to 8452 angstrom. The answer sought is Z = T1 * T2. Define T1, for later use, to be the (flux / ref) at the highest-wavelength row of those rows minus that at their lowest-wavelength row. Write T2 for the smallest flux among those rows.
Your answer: 0.5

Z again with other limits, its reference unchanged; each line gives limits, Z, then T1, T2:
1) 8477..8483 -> -0.2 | -0.01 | 17.9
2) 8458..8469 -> -1.3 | -0.08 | 16.4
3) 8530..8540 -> -2.5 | -0.16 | 15.5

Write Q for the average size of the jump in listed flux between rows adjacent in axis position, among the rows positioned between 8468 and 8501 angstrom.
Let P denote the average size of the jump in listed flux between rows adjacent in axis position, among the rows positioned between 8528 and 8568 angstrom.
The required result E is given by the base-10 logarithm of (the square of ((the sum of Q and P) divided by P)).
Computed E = 0.41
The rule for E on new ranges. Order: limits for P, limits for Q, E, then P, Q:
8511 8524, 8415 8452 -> 0.51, 1.1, 0.91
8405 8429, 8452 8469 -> 0.69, 0.6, 0.79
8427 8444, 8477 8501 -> 0.35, 1.4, 0.69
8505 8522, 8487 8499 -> 0.56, 0.9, 0.84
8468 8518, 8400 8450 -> 0.56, 0.9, 0.79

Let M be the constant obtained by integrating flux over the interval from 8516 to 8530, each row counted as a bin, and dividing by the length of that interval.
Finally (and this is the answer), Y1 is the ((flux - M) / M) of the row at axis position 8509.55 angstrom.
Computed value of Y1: 0.03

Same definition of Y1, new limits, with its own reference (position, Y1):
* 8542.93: -0.47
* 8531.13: 0.02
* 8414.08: -0.02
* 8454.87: 0.09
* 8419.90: 0.06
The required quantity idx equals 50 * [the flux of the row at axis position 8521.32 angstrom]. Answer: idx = 905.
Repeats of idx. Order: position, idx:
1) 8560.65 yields 885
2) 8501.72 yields 855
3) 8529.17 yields 895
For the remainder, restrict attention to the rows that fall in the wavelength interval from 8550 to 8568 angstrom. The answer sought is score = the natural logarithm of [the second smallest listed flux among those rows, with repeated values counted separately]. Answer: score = 2.86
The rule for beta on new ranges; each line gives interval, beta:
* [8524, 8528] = 2.89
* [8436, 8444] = 2.85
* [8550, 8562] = 2.87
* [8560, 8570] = 2.88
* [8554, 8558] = 2.87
